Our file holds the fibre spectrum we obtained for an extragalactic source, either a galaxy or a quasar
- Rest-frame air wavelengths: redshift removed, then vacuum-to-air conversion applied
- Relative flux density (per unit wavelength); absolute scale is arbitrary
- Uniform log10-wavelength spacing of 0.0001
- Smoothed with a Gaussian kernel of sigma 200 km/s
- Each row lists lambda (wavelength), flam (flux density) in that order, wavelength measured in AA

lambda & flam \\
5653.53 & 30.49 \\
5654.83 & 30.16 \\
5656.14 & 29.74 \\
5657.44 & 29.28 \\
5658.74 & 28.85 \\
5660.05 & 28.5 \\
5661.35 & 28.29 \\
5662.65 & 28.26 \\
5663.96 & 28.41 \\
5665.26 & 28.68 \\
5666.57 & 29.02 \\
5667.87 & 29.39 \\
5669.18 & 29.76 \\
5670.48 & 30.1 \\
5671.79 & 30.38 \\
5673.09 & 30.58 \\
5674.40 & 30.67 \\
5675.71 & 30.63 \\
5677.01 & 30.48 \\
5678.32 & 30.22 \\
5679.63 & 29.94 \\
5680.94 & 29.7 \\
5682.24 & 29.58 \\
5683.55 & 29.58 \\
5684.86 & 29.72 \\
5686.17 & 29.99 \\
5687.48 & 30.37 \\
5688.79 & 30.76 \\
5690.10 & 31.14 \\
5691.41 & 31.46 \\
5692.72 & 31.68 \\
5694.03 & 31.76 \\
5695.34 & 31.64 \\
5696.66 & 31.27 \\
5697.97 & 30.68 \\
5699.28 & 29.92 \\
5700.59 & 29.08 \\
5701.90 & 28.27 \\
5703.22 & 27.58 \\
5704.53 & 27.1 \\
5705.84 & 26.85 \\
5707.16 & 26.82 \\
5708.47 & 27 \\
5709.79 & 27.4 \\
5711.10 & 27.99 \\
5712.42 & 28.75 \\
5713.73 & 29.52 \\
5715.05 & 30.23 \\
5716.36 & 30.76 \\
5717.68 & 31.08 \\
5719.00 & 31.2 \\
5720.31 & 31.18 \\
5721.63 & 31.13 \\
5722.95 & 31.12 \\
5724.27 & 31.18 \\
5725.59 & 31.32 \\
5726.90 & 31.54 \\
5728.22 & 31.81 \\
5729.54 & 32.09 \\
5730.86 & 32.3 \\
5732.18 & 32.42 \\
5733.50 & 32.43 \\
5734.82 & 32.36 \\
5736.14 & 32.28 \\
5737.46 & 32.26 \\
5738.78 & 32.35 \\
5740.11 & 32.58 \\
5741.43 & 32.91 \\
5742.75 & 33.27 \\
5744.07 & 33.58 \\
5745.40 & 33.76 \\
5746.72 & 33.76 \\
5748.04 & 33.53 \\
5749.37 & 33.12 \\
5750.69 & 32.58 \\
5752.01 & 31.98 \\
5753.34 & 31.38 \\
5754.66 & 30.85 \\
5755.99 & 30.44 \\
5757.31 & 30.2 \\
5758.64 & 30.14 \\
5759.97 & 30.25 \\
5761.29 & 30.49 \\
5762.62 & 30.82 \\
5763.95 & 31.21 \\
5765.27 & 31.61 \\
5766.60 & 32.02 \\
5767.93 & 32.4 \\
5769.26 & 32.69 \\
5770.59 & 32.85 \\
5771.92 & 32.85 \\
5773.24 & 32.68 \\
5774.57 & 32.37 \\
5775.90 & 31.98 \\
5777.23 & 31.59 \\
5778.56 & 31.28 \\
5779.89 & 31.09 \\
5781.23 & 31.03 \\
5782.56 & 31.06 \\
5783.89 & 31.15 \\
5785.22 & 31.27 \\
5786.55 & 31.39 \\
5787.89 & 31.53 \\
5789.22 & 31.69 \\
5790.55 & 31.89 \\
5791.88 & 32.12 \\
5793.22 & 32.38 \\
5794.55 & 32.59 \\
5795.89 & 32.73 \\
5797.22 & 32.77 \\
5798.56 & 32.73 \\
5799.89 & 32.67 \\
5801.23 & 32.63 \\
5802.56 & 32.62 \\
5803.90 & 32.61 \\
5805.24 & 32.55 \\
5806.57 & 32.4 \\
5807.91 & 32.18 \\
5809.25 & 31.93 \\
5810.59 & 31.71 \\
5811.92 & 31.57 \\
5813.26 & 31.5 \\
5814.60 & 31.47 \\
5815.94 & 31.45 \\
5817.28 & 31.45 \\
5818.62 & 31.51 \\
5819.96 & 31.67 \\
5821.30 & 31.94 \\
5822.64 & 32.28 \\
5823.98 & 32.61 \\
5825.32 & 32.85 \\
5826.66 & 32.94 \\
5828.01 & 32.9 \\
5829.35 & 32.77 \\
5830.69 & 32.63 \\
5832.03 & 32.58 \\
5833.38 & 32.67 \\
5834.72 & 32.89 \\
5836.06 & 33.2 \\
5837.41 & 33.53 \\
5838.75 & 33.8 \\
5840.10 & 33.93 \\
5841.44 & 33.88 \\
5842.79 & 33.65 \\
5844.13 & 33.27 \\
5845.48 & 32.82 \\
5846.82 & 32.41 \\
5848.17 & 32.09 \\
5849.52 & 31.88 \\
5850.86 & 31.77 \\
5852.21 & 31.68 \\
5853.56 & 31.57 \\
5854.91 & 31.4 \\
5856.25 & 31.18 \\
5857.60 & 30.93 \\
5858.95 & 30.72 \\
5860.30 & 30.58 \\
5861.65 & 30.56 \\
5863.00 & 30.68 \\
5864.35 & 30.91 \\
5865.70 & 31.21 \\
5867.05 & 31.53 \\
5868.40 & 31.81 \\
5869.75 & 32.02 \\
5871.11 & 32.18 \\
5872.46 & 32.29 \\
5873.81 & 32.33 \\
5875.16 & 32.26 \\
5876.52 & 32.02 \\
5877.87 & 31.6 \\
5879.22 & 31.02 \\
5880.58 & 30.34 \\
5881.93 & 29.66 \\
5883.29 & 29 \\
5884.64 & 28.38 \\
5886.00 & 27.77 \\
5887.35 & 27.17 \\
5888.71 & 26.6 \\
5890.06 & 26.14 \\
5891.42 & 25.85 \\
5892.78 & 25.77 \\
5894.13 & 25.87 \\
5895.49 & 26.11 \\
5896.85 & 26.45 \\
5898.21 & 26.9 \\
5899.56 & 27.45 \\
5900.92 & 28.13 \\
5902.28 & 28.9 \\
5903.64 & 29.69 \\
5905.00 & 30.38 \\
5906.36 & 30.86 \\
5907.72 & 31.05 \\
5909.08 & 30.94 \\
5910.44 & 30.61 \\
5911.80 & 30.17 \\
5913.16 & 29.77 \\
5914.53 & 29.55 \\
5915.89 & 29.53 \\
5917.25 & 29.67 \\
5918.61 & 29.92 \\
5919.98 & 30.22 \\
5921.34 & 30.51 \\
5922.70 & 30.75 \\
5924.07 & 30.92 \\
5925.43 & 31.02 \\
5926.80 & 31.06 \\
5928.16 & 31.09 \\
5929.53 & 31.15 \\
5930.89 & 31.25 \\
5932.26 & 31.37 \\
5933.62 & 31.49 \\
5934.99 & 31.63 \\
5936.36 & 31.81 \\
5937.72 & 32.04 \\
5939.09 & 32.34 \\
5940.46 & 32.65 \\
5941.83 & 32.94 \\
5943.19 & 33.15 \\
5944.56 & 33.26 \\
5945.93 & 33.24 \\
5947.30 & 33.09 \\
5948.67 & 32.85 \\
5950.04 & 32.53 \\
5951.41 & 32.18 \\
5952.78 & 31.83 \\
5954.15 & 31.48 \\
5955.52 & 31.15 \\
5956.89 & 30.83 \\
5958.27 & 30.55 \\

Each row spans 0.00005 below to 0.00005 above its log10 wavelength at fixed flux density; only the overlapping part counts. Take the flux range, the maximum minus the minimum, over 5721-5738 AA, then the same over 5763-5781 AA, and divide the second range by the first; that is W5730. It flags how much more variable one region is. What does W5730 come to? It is 1.3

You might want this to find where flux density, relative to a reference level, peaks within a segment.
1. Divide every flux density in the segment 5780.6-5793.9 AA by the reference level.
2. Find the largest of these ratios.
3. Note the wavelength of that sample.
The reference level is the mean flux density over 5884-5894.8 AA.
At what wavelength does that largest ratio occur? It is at 5793.22 AA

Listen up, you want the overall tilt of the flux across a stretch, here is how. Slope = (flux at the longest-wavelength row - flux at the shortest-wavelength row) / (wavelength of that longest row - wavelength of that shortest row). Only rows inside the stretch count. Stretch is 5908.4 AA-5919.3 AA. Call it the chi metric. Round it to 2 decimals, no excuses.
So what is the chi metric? -0.11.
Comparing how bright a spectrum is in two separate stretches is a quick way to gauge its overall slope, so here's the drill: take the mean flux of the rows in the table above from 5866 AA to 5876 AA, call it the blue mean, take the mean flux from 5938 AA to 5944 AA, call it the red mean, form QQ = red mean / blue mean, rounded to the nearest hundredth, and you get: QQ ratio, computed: 1.02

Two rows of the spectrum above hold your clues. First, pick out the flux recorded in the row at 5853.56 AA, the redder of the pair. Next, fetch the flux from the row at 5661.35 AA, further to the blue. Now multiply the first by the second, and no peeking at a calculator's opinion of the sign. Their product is 893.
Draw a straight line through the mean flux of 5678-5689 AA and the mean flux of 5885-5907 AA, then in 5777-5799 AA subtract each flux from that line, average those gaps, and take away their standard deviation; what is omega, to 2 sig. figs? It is -3.7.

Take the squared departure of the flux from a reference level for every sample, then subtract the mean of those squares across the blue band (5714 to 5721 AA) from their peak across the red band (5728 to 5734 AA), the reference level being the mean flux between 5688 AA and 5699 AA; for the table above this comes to 1.0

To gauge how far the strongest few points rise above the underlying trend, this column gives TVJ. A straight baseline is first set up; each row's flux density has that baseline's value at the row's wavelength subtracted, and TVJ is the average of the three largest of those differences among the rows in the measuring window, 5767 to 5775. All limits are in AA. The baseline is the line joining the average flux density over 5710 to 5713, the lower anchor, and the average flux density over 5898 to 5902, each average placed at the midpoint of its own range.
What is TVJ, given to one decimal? 4.7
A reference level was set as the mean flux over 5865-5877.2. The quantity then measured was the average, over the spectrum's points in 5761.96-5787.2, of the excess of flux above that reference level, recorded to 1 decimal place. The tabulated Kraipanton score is -0.2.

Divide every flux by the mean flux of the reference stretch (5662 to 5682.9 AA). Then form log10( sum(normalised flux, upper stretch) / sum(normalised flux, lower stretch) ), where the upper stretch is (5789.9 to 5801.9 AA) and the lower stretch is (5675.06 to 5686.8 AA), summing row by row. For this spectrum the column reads 0.04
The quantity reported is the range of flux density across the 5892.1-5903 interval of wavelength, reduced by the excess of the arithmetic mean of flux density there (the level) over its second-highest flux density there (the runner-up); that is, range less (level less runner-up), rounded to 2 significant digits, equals 4.3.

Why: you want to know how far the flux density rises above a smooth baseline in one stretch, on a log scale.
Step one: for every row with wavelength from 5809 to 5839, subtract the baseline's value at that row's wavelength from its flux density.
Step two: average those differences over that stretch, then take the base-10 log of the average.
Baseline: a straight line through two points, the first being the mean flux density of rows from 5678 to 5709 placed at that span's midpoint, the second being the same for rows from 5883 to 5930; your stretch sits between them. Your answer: 0.49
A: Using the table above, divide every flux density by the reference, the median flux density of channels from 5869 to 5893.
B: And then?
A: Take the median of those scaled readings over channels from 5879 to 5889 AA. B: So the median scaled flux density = 0.96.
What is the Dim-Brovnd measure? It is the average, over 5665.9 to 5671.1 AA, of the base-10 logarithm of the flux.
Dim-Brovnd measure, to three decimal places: 1.471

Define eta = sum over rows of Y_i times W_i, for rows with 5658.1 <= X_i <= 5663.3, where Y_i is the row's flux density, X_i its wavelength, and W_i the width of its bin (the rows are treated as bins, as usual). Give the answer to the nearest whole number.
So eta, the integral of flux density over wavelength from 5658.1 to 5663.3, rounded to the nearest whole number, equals 148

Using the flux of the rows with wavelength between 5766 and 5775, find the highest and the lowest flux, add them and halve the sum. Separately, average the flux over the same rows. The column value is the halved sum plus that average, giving 65.0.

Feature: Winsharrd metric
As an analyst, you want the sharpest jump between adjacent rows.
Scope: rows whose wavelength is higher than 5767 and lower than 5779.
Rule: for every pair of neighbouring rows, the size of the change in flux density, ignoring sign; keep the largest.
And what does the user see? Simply 0.39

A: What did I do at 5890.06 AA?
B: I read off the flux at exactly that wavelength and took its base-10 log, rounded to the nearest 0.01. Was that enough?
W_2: 1.42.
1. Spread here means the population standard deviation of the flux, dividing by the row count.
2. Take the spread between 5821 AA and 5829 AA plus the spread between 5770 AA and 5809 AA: 1.0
